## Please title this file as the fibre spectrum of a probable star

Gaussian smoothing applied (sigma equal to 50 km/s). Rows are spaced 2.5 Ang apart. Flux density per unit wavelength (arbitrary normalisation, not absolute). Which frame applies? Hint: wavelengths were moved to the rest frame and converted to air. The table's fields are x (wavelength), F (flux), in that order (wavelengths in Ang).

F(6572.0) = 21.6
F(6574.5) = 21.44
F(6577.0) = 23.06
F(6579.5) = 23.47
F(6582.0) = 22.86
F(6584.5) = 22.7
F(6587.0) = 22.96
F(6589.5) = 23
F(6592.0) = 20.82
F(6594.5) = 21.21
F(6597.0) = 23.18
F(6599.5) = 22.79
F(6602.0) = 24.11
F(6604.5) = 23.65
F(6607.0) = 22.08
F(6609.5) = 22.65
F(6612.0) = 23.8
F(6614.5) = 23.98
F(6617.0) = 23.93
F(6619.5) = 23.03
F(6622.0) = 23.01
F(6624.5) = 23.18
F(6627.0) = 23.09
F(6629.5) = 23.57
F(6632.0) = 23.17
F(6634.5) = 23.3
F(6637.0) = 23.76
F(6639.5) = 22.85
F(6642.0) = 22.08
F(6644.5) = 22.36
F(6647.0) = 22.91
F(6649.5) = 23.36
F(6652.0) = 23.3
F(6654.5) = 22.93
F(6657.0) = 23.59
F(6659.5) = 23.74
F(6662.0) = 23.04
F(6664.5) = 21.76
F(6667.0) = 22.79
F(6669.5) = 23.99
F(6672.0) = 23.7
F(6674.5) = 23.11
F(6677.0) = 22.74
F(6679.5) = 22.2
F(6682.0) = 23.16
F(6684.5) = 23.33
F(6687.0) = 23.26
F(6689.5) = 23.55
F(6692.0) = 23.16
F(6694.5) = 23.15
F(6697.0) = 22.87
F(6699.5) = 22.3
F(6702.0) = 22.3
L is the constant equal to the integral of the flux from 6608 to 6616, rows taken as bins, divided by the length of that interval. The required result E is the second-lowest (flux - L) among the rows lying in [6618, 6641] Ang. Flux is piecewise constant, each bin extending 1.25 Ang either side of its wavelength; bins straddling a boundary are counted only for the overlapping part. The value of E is -0.44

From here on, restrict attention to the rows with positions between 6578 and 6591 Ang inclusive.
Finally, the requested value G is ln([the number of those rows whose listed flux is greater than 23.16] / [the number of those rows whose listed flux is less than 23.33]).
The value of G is -1.4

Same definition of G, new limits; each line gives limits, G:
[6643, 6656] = -0.7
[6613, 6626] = 0.0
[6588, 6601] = -1.6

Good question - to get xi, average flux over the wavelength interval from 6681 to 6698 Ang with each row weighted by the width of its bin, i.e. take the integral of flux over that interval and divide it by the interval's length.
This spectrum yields 23.2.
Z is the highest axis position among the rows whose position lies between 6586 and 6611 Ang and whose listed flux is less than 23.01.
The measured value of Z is 6609.5 Ang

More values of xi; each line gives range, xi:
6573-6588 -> 22.7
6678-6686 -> 22.9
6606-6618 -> 23.3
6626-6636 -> 23.3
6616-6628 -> 23.2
